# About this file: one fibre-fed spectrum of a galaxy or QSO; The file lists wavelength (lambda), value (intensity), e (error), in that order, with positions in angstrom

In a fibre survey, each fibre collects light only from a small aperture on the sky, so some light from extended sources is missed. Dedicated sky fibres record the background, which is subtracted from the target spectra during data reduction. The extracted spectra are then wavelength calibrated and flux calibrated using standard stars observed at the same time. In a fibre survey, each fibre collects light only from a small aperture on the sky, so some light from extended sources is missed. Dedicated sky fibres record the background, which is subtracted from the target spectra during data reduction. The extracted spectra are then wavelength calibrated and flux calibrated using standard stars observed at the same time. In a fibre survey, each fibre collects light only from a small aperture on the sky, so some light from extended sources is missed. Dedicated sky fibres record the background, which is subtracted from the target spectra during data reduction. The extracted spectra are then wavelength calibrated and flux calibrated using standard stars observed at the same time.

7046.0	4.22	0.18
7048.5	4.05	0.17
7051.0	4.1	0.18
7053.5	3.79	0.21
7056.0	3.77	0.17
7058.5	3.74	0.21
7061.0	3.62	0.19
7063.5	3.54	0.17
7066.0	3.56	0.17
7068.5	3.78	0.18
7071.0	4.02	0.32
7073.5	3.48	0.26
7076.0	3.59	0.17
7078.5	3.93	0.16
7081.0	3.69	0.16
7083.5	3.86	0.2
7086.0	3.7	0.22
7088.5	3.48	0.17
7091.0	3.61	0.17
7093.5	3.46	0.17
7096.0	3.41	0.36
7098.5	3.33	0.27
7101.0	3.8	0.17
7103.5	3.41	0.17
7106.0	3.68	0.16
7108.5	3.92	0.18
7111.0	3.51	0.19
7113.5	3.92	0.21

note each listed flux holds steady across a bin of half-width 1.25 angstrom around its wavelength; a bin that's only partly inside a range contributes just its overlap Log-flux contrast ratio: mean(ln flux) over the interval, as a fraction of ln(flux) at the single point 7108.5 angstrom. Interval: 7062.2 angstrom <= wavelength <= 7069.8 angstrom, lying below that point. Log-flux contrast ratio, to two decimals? 0.94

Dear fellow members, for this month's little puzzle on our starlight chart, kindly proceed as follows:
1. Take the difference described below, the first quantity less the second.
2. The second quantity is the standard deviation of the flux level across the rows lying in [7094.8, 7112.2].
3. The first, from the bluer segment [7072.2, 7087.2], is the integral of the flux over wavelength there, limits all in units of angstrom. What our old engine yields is 55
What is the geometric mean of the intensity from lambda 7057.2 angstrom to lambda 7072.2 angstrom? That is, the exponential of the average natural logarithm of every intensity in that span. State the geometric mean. 3.71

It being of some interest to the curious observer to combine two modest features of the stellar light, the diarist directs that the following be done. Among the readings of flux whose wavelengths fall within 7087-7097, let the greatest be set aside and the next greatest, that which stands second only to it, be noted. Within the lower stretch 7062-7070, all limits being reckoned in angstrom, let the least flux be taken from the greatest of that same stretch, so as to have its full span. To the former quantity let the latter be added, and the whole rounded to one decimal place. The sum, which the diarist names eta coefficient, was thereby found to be 3.7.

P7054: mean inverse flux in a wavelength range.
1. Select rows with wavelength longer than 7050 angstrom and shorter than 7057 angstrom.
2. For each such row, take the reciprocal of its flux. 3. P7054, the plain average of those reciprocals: 0.258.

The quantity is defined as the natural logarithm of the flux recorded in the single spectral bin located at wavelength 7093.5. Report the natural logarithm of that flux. 1.24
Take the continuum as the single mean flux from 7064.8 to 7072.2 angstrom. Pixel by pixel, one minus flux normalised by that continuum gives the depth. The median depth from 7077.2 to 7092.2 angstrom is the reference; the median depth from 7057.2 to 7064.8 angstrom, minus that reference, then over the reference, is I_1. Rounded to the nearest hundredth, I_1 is 0.82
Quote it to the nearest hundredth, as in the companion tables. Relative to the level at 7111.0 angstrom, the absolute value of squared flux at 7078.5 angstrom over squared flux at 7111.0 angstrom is 1.25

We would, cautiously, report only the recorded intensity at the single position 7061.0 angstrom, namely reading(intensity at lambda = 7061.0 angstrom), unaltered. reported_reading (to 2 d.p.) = 3.62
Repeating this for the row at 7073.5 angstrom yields 3.48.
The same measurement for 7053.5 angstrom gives 3.79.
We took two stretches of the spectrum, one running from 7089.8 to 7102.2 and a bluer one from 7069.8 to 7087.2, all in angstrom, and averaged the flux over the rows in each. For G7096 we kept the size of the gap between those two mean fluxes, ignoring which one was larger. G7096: 0.23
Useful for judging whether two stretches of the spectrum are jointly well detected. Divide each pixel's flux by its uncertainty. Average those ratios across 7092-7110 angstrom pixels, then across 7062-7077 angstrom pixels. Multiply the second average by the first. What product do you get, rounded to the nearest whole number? 338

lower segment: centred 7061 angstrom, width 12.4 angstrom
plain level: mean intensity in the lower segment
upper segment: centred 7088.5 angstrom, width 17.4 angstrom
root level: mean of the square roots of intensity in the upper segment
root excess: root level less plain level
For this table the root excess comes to -1.75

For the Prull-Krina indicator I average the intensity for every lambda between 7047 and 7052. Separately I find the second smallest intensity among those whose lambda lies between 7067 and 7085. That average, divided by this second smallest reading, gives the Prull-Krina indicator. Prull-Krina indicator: 1.14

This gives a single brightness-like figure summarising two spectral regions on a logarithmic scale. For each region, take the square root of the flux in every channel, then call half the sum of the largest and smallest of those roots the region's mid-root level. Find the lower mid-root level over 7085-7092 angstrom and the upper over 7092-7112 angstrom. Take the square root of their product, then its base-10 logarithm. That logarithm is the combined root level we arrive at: 0.278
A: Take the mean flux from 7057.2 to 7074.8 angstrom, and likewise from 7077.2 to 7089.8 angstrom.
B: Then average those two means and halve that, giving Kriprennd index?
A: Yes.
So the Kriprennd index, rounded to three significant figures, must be 1.85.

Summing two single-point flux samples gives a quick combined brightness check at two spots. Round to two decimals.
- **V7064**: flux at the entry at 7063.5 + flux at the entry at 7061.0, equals 7.16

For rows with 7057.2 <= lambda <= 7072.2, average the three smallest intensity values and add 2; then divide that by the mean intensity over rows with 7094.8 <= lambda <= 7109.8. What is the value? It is 1.55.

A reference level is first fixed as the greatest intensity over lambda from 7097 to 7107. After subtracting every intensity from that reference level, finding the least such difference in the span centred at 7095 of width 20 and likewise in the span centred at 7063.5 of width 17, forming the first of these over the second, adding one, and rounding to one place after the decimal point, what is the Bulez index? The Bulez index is 1.0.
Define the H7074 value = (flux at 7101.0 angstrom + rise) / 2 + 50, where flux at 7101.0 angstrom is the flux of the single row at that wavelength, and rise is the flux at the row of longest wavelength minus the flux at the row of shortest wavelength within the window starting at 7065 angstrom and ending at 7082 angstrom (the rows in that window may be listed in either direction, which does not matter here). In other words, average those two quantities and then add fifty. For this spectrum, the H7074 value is 52.0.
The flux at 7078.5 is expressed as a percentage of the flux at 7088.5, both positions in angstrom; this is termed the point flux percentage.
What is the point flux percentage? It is 113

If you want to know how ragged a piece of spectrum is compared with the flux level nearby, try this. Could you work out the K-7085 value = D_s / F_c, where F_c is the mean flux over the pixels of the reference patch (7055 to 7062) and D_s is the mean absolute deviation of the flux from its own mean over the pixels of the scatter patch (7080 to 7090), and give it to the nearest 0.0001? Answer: 0.0273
